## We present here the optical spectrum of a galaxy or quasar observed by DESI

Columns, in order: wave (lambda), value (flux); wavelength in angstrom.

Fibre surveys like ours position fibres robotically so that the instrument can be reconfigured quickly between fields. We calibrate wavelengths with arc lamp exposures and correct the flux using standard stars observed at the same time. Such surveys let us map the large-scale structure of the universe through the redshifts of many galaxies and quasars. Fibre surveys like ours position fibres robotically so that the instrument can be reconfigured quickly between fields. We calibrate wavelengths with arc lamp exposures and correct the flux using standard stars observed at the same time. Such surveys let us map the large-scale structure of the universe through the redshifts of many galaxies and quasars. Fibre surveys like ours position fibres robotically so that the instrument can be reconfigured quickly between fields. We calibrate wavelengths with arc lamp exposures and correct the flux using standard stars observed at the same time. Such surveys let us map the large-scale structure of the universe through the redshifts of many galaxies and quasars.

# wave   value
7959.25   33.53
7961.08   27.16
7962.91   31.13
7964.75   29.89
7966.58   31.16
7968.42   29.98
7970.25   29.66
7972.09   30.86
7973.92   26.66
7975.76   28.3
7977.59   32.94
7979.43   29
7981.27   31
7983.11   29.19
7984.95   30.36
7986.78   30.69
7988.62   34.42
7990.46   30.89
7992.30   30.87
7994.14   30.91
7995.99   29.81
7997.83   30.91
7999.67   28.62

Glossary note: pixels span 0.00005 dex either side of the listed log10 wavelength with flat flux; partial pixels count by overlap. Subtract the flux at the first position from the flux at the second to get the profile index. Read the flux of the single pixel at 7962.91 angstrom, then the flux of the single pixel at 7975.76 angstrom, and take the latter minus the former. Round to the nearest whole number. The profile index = -3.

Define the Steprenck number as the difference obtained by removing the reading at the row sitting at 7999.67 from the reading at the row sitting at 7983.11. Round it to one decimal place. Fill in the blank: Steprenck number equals 0.6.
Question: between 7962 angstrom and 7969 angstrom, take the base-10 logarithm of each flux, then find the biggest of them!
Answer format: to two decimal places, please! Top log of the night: 1.49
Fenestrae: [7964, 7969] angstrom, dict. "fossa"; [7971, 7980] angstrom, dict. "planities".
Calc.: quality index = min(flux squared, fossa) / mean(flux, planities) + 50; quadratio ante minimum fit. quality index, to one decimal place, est 80.2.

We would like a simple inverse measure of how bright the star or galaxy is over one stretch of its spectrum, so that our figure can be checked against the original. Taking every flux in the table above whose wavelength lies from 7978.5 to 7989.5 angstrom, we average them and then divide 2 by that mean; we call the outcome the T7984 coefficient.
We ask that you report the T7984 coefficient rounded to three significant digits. 0.0650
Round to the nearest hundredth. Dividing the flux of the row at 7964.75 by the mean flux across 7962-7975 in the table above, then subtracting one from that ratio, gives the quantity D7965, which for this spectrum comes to 0.00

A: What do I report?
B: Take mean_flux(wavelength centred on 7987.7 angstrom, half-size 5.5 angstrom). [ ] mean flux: 31.1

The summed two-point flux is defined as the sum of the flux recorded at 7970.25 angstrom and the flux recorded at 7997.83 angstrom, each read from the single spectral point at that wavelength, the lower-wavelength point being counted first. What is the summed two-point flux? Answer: 60.6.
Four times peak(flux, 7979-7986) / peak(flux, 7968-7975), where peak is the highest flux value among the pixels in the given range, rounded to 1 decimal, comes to 4.0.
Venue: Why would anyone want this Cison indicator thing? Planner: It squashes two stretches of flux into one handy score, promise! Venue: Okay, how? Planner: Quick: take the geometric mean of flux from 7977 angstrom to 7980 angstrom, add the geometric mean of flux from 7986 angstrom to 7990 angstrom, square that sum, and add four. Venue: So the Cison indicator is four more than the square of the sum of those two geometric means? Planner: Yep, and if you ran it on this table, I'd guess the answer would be 4025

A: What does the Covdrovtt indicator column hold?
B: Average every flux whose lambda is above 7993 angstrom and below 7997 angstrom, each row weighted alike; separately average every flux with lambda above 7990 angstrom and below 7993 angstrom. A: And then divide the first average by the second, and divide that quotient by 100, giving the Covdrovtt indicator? 0.0098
